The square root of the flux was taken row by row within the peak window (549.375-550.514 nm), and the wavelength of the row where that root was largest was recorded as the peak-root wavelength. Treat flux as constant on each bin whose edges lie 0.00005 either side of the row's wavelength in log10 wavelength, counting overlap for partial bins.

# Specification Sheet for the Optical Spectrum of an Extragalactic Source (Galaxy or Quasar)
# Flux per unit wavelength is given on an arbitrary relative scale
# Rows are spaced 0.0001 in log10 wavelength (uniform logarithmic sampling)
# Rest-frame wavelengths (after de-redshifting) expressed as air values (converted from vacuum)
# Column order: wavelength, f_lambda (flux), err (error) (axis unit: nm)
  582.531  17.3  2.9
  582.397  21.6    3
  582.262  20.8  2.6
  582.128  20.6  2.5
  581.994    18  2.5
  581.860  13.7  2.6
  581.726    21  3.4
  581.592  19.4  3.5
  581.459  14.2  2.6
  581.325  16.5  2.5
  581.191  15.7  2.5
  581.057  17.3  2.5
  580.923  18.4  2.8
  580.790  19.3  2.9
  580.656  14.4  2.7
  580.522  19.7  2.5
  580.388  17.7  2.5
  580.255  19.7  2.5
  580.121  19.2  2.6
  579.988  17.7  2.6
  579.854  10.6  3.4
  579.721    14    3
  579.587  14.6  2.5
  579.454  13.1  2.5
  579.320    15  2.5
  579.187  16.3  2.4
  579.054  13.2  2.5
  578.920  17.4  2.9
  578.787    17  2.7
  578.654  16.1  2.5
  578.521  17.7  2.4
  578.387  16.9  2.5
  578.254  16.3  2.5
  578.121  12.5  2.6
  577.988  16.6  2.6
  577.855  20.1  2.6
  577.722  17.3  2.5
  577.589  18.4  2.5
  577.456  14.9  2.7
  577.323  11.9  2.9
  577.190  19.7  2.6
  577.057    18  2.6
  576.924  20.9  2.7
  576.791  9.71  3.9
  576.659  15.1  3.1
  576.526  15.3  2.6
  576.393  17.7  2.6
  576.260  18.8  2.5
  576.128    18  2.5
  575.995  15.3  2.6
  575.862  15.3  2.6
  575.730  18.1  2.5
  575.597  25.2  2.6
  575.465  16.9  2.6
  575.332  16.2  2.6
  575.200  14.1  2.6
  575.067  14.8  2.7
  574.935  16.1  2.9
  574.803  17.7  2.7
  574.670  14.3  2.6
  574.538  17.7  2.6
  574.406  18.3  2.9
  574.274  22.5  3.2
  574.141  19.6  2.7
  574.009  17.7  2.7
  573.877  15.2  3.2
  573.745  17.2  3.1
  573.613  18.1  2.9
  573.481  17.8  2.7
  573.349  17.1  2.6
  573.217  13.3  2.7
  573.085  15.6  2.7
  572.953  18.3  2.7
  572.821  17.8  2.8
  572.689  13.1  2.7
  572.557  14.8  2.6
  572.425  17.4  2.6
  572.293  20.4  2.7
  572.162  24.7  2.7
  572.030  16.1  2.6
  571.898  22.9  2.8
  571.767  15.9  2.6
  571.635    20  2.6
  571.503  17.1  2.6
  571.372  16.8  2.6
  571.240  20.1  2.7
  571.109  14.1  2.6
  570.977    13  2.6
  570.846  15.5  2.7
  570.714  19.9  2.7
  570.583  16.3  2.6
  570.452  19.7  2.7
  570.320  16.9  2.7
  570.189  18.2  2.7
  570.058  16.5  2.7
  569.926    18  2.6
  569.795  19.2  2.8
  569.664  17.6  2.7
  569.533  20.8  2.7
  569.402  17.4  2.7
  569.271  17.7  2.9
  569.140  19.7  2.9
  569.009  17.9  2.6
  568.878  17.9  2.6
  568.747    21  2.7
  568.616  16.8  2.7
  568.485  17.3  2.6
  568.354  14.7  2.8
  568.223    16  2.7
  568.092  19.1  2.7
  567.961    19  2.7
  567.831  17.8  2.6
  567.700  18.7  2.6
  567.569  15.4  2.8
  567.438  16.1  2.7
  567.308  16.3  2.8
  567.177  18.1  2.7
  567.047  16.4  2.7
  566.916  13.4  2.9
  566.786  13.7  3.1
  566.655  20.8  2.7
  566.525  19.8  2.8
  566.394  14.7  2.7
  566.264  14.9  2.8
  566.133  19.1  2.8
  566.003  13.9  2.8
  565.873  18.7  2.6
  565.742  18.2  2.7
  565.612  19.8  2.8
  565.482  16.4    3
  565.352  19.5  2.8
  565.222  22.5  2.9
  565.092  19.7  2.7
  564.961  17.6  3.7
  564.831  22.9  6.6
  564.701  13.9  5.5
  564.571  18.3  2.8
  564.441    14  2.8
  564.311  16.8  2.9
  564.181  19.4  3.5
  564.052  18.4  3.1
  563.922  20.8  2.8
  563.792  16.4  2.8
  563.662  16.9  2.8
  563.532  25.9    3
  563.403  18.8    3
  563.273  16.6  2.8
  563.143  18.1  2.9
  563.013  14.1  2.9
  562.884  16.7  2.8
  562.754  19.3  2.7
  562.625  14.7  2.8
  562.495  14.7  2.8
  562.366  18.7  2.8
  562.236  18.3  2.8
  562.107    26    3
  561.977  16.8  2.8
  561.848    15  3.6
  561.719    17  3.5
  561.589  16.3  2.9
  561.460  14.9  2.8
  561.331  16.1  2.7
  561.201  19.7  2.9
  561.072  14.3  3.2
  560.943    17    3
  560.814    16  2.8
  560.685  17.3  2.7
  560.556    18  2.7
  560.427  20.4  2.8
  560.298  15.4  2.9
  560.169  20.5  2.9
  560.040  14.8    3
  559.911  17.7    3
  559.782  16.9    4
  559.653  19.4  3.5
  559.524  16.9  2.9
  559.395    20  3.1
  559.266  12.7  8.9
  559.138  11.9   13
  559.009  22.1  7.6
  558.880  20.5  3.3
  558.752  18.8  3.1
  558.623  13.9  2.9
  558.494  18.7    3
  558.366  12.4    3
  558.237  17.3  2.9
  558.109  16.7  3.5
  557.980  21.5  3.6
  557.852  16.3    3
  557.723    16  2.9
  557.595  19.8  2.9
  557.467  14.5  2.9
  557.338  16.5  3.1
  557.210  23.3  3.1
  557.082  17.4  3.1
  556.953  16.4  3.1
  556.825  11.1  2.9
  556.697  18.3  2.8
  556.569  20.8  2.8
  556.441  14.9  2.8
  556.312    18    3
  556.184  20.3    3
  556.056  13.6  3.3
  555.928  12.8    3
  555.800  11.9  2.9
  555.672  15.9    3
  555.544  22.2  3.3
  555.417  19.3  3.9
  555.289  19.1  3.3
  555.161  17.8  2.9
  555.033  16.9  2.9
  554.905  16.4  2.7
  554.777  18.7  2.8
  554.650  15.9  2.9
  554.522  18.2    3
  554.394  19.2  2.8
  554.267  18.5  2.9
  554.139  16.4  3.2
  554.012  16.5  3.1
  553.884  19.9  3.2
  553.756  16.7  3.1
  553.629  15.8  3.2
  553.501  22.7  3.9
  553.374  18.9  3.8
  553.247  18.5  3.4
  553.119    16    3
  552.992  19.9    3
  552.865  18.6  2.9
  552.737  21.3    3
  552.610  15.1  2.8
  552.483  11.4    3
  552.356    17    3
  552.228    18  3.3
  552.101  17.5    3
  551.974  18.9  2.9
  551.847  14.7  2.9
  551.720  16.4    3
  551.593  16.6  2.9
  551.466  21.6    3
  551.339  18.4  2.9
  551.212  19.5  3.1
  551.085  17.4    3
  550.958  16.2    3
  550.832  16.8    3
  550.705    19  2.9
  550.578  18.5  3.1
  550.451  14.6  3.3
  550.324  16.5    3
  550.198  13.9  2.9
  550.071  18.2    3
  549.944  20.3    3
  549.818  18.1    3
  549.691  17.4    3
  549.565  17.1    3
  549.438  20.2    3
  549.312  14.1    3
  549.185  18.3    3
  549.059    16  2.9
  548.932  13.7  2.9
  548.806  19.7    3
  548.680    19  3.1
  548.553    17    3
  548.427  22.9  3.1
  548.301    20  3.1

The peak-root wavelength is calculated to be 549.944 nm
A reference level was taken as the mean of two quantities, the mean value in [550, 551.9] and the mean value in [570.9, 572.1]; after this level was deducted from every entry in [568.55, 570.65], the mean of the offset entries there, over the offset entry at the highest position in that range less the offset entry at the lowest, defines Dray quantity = -1.9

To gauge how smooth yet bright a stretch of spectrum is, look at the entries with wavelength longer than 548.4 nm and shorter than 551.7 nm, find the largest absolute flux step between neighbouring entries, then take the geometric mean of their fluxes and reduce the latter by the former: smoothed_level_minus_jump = 11.5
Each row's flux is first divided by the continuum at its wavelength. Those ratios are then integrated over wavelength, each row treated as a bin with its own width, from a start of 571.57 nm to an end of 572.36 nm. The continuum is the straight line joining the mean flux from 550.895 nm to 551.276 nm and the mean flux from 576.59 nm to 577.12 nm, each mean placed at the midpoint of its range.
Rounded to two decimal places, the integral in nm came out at 0.97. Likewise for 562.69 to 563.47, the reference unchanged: 0.80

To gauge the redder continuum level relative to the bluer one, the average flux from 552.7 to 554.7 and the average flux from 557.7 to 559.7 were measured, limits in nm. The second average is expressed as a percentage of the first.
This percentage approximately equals 94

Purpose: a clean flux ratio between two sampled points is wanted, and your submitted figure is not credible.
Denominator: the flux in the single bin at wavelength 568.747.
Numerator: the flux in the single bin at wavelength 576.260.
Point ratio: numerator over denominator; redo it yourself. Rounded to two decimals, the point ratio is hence 0.90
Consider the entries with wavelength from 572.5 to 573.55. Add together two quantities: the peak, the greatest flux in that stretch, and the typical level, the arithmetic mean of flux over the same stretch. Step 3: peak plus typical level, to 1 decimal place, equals 34.3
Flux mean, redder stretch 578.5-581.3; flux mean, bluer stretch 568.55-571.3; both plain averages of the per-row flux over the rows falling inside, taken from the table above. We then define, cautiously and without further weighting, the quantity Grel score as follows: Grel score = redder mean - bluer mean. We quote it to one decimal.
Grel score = -1.4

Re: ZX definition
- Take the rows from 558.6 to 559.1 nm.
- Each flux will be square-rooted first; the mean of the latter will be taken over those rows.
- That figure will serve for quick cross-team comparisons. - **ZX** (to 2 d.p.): 4.32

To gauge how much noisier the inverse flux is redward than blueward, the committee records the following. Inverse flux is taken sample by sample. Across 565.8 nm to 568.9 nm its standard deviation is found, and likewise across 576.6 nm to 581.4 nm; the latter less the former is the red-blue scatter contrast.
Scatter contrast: 0.005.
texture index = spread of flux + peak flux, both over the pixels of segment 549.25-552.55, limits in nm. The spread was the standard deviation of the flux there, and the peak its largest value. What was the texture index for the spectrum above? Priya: 23.8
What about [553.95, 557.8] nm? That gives 26.1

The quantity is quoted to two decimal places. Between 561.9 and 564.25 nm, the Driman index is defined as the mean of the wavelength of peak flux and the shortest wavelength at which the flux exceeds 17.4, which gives 562.11 nm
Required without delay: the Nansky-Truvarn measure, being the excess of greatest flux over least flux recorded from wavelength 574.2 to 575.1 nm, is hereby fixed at 8.2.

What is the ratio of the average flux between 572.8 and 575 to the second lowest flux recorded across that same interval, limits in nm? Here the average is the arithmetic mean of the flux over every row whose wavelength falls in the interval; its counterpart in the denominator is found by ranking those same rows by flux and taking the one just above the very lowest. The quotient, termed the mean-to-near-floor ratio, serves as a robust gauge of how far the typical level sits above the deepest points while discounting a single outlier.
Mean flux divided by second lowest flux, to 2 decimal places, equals 1.21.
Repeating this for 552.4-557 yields 1.52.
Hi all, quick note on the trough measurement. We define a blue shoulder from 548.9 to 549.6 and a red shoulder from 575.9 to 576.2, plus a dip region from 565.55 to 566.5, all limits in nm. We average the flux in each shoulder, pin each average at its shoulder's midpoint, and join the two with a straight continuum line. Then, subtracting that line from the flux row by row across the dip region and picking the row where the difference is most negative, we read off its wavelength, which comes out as 566.003 nm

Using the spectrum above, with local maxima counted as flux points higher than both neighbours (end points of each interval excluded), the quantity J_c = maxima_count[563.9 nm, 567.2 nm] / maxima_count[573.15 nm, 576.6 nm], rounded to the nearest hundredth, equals 1.60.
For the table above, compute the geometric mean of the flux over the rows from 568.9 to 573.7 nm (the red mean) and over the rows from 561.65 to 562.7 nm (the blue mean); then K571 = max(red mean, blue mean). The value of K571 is 17.5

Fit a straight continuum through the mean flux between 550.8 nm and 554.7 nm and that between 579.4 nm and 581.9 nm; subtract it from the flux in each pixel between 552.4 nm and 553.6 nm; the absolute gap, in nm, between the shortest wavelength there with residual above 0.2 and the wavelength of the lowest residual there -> 0.25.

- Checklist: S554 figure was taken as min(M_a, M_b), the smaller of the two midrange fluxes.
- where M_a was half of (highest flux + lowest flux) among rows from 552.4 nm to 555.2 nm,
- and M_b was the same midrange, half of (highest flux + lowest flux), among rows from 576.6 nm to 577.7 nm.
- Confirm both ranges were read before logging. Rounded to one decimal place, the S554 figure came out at 15.3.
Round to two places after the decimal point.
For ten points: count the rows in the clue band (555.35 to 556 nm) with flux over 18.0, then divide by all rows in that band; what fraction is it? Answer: 0.40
